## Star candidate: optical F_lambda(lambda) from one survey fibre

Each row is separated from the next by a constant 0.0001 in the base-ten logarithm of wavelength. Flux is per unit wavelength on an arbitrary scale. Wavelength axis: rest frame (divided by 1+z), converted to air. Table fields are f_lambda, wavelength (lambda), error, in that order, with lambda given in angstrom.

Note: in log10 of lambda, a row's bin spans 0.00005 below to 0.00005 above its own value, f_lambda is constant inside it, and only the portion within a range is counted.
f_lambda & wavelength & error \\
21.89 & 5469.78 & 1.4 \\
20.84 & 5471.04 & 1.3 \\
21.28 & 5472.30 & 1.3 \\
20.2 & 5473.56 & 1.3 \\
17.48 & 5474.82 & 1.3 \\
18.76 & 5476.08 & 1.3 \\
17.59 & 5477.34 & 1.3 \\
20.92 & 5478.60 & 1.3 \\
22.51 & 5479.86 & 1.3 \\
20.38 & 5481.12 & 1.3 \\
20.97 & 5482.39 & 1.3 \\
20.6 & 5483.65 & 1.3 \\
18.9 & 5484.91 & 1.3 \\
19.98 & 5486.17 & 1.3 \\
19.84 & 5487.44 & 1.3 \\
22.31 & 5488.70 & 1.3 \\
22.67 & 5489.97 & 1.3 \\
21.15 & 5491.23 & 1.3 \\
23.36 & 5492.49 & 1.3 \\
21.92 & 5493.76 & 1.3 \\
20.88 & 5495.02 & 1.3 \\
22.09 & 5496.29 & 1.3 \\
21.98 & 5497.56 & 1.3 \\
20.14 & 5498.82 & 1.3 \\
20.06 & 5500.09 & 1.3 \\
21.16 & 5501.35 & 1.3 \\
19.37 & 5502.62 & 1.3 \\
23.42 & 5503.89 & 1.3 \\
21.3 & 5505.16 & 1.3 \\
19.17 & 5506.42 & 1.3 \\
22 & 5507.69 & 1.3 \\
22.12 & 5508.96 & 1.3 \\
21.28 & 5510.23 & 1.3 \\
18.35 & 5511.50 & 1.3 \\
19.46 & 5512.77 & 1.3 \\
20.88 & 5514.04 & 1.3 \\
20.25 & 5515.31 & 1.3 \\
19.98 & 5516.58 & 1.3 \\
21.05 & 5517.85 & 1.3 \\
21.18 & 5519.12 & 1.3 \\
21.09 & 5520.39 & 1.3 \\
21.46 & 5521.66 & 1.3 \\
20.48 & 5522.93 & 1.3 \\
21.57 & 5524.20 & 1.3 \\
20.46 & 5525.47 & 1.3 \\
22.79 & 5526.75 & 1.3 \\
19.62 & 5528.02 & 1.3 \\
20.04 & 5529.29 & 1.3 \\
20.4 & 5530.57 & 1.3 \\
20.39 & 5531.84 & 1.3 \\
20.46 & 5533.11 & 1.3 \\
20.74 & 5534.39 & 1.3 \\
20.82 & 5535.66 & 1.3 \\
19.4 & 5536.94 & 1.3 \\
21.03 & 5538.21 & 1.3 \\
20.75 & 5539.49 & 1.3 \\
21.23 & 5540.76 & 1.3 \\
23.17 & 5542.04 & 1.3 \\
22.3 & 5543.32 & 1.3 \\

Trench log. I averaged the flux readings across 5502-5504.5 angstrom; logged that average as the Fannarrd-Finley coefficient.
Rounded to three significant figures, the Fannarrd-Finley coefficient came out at 21.4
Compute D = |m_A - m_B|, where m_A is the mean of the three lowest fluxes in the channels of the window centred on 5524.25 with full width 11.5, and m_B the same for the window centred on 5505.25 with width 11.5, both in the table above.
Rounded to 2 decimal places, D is 0.51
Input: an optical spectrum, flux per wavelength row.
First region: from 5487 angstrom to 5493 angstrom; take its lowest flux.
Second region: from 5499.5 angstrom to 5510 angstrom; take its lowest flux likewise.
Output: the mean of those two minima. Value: 19.5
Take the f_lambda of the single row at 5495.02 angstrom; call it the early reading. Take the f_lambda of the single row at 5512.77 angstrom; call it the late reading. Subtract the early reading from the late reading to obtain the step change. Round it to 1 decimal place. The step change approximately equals -1.4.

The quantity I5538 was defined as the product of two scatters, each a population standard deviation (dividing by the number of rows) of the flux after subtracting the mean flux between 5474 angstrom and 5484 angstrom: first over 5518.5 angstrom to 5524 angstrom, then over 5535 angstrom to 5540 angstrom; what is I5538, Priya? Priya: 0.2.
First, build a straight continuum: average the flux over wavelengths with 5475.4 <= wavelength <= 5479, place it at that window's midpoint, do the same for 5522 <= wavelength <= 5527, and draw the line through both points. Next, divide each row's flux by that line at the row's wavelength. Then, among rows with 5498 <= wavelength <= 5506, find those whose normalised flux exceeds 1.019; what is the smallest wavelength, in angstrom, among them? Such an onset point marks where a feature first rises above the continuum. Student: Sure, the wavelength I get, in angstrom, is 5501.35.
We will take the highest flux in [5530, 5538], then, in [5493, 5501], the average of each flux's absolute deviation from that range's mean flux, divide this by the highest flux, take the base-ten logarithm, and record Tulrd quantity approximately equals -1.41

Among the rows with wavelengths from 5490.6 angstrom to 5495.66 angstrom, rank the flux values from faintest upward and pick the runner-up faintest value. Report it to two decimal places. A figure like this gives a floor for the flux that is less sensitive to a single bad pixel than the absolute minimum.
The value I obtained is 21.15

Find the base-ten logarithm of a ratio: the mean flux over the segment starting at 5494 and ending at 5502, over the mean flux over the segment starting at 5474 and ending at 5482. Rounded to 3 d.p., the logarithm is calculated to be 0.031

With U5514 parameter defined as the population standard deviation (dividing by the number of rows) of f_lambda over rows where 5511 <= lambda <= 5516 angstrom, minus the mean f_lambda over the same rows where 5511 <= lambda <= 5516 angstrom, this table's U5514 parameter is -18.8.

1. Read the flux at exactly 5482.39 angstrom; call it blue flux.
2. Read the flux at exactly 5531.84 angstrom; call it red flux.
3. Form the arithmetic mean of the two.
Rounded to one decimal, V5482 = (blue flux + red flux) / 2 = 20.7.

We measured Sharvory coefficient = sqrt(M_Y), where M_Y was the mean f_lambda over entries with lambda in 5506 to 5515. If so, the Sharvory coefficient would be 4.52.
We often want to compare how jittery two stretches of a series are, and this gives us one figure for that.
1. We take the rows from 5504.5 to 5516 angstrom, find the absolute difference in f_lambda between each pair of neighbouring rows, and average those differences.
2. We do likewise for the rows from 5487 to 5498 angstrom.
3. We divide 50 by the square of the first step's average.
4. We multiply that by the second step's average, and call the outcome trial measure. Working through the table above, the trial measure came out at 29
